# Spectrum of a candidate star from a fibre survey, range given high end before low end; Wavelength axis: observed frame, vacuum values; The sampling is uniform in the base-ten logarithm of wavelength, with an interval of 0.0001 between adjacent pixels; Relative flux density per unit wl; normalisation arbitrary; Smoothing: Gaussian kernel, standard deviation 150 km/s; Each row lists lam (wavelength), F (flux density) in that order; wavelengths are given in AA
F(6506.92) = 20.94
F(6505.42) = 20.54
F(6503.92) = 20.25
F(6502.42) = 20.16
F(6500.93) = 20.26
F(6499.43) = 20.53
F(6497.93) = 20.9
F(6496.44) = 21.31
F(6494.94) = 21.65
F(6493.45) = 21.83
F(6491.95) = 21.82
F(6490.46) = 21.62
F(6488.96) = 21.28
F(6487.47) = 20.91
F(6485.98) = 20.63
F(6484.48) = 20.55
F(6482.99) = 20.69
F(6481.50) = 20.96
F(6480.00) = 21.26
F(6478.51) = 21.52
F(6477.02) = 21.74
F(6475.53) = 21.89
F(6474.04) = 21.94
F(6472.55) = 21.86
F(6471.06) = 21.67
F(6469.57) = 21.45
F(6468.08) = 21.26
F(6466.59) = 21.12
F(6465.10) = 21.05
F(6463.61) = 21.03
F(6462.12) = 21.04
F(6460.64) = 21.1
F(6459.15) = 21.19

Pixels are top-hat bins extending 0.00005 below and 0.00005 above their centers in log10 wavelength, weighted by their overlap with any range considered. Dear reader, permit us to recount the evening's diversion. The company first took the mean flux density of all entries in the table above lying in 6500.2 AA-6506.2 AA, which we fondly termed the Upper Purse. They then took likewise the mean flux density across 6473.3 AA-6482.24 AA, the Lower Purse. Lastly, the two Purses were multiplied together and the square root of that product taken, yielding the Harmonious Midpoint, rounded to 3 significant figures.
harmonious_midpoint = 20.9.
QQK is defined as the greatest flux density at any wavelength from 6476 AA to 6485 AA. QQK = 21.74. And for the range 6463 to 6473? 21.86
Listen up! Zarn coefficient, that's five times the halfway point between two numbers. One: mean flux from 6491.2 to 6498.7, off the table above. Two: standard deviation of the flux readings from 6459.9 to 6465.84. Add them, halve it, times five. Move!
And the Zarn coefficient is 53.8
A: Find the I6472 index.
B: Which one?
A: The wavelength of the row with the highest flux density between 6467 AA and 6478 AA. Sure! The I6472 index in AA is 6474.04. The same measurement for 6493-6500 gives 6493.45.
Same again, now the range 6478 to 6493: 6491.95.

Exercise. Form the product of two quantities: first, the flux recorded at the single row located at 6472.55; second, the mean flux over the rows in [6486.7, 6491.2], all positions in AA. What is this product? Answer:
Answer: 465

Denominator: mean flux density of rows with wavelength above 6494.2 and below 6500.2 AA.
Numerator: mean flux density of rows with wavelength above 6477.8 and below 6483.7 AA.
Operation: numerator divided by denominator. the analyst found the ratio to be 1.00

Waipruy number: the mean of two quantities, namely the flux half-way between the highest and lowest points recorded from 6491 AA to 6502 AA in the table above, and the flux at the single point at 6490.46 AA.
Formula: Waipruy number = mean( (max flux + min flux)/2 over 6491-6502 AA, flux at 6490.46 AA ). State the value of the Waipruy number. 21.3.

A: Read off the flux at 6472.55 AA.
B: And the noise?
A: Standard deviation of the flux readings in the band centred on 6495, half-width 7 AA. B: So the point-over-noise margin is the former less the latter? 21.3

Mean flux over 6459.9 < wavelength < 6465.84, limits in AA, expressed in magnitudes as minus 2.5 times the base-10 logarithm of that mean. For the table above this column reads -3.31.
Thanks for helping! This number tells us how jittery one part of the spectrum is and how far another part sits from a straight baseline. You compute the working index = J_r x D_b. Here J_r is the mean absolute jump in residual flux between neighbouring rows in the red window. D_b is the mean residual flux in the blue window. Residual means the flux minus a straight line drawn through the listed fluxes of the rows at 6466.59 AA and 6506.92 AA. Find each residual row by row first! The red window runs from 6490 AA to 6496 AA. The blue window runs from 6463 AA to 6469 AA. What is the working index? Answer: 0.00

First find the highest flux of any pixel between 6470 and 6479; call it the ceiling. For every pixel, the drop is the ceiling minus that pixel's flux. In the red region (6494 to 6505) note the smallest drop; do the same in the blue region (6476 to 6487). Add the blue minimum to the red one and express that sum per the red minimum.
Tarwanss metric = 1.7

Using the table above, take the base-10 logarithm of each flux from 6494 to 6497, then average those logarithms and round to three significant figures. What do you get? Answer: 1.33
